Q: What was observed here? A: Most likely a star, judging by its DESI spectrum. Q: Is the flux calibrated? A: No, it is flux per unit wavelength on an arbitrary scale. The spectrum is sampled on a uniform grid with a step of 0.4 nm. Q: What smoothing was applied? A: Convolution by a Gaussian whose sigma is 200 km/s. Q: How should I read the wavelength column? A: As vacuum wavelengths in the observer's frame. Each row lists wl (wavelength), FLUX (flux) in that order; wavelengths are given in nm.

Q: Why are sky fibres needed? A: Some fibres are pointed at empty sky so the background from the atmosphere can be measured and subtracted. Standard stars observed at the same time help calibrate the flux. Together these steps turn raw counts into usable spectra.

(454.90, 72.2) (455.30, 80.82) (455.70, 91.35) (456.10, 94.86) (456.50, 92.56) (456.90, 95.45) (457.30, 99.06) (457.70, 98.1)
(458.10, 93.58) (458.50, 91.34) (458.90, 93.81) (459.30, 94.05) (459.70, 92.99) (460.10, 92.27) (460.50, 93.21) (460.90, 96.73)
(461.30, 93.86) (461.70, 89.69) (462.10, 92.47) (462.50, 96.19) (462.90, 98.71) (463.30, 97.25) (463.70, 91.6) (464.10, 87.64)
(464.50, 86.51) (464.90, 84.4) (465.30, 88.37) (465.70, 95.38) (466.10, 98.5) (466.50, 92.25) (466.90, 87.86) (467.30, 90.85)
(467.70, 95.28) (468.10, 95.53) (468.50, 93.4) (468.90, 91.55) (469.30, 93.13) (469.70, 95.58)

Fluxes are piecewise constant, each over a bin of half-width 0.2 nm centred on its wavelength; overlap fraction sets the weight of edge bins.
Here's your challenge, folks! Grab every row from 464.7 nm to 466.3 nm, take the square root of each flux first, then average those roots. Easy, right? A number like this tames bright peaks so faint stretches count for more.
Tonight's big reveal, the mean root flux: 9.57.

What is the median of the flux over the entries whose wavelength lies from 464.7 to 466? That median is 88.4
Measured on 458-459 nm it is 93.6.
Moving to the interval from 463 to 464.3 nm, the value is 91.6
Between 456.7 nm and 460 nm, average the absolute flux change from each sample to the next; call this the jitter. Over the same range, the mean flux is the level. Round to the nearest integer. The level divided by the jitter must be 44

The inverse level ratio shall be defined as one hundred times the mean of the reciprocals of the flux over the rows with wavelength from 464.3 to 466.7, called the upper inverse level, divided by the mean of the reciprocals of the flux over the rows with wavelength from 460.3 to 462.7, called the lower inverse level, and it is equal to 103.3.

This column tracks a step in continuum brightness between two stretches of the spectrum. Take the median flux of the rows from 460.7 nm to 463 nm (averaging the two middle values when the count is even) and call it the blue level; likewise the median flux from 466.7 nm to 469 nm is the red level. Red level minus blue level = -2.55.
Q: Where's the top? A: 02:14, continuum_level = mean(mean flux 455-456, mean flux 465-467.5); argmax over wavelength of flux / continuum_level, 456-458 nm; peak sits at 457.30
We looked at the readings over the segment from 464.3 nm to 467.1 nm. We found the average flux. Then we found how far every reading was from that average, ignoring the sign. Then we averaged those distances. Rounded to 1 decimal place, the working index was 4.2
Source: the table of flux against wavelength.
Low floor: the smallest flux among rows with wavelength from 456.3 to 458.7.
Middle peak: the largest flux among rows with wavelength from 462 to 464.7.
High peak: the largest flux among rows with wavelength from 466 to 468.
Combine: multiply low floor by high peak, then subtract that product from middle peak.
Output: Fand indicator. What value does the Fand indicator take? -8898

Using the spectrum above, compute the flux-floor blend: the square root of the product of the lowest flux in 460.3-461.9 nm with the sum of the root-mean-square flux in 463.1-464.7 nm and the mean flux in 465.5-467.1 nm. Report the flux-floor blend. 129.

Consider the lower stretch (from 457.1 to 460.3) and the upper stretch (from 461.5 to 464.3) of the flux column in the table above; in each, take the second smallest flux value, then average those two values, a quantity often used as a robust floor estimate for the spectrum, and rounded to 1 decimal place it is 91.0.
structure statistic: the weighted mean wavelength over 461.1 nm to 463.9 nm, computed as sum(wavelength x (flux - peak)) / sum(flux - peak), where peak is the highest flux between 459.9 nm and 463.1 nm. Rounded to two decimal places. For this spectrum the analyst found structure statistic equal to 462.31 nm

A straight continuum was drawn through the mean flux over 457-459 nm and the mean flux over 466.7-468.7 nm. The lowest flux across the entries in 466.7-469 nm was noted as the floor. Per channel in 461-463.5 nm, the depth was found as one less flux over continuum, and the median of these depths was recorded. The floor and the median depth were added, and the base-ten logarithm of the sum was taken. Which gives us 1.94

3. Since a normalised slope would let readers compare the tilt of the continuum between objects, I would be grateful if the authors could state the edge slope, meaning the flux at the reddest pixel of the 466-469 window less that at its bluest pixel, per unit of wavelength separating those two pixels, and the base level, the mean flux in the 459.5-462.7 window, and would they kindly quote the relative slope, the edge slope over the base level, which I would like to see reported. -0.027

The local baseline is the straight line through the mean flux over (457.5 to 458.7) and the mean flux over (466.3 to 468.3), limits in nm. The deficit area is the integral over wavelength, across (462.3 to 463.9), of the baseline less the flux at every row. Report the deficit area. -4.3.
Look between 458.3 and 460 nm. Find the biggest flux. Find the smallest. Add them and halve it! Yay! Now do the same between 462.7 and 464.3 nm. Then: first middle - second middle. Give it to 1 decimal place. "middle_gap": -0.5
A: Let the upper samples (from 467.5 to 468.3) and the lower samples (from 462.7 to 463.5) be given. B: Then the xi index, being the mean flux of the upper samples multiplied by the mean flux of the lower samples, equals 9348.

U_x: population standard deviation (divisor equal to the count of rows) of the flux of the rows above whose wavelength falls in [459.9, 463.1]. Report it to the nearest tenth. 2.7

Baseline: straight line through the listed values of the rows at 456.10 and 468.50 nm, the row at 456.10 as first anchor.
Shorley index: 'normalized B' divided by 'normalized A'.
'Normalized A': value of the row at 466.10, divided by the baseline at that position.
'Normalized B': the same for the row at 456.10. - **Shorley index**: 0.95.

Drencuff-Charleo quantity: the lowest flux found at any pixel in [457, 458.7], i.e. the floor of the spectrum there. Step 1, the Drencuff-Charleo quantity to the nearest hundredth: 91.34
